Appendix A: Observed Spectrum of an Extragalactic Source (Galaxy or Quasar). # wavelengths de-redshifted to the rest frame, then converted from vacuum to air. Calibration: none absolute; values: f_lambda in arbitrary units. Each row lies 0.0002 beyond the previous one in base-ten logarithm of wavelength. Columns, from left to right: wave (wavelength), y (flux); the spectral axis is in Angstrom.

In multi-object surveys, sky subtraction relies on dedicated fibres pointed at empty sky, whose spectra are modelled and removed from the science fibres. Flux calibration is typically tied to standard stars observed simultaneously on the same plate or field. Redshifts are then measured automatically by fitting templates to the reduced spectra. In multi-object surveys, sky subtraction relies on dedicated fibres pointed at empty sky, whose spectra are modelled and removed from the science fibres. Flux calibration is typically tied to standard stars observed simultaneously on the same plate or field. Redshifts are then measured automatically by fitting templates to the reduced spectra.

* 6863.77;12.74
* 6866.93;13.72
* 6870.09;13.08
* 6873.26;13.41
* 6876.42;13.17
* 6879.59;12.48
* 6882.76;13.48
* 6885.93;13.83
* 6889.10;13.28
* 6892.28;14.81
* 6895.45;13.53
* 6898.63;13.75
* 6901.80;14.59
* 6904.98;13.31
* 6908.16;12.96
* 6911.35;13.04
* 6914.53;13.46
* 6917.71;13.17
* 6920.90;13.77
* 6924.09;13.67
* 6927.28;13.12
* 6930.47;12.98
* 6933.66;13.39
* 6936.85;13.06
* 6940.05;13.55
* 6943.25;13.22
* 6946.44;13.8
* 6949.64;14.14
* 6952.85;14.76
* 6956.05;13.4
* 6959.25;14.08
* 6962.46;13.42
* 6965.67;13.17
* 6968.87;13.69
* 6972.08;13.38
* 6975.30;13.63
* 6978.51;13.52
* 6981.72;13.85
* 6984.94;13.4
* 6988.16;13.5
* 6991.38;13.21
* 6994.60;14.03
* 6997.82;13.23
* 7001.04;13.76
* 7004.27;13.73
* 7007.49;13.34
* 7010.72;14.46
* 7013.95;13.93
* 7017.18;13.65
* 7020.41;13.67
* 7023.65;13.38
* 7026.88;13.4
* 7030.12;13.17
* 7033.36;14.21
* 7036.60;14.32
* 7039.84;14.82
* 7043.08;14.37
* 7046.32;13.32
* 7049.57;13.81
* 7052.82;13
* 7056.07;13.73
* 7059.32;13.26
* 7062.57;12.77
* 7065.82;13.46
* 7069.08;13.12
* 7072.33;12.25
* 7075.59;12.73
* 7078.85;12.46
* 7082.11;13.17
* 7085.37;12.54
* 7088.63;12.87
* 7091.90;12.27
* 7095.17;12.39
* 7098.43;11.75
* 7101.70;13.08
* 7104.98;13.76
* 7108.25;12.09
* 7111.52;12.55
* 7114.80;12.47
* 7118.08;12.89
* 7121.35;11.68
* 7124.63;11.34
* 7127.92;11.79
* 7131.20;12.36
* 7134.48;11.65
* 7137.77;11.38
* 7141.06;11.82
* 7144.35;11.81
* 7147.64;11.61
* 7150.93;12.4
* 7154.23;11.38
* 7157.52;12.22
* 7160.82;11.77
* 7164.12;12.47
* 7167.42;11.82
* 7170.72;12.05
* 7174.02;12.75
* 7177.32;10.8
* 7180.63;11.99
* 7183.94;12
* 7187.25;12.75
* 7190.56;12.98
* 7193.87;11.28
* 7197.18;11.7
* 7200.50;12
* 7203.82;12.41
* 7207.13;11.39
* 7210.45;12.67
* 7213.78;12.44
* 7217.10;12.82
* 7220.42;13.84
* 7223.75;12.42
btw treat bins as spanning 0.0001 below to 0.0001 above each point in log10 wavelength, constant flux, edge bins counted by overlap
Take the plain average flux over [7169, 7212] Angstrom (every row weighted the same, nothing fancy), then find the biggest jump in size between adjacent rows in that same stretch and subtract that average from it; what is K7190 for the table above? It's -10.1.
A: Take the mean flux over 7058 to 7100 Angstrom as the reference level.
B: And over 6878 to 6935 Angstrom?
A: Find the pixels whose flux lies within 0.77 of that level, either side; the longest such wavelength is 6933.66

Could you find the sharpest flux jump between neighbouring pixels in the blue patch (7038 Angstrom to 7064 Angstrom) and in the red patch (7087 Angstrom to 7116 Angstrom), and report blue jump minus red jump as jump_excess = -0.6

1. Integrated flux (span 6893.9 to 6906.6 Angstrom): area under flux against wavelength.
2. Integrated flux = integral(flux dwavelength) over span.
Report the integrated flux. 175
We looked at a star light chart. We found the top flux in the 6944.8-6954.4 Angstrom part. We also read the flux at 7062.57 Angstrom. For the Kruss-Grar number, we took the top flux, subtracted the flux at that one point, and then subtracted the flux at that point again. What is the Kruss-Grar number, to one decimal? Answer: -10.8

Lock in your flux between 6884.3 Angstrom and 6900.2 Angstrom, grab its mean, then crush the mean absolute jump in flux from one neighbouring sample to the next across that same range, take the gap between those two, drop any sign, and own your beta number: 12.9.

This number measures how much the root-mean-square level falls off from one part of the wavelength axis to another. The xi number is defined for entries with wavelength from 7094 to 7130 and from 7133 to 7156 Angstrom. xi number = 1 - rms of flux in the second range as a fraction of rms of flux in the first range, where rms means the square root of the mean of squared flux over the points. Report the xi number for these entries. 0.052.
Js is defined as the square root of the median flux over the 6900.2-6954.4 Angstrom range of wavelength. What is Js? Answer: 3.66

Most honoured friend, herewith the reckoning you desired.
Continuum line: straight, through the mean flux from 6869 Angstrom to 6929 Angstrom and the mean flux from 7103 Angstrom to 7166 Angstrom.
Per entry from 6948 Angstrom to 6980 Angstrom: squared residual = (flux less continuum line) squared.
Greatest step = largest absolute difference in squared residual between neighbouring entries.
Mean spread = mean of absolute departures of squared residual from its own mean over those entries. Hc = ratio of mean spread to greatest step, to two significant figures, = 0.22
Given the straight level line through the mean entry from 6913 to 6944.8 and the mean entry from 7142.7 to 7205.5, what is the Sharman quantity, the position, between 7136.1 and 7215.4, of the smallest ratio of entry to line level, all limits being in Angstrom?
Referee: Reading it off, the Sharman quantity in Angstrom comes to 7177.32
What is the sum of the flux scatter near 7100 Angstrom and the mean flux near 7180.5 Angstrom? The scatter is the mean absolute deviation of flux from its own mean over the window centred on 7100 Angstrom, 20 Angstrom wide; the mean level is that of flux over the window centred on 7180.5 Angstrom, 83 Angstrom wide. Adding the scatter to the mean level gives 12.7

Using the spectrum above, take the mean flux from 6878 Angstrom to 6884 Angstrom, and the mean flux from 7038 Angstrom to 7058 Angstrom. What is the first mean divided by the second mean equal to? 0.94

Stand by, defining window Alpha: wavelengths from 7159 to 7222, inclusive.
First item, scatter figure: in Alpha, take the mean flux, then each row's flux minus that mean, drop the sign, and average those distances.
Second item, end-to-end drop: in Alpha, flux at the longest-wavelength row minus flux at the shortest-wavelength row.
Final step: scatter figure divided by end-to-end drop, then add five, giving 5.3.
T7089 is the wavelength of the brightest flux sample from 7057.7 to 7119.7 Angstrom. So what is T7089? 7104.98 Angstrom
